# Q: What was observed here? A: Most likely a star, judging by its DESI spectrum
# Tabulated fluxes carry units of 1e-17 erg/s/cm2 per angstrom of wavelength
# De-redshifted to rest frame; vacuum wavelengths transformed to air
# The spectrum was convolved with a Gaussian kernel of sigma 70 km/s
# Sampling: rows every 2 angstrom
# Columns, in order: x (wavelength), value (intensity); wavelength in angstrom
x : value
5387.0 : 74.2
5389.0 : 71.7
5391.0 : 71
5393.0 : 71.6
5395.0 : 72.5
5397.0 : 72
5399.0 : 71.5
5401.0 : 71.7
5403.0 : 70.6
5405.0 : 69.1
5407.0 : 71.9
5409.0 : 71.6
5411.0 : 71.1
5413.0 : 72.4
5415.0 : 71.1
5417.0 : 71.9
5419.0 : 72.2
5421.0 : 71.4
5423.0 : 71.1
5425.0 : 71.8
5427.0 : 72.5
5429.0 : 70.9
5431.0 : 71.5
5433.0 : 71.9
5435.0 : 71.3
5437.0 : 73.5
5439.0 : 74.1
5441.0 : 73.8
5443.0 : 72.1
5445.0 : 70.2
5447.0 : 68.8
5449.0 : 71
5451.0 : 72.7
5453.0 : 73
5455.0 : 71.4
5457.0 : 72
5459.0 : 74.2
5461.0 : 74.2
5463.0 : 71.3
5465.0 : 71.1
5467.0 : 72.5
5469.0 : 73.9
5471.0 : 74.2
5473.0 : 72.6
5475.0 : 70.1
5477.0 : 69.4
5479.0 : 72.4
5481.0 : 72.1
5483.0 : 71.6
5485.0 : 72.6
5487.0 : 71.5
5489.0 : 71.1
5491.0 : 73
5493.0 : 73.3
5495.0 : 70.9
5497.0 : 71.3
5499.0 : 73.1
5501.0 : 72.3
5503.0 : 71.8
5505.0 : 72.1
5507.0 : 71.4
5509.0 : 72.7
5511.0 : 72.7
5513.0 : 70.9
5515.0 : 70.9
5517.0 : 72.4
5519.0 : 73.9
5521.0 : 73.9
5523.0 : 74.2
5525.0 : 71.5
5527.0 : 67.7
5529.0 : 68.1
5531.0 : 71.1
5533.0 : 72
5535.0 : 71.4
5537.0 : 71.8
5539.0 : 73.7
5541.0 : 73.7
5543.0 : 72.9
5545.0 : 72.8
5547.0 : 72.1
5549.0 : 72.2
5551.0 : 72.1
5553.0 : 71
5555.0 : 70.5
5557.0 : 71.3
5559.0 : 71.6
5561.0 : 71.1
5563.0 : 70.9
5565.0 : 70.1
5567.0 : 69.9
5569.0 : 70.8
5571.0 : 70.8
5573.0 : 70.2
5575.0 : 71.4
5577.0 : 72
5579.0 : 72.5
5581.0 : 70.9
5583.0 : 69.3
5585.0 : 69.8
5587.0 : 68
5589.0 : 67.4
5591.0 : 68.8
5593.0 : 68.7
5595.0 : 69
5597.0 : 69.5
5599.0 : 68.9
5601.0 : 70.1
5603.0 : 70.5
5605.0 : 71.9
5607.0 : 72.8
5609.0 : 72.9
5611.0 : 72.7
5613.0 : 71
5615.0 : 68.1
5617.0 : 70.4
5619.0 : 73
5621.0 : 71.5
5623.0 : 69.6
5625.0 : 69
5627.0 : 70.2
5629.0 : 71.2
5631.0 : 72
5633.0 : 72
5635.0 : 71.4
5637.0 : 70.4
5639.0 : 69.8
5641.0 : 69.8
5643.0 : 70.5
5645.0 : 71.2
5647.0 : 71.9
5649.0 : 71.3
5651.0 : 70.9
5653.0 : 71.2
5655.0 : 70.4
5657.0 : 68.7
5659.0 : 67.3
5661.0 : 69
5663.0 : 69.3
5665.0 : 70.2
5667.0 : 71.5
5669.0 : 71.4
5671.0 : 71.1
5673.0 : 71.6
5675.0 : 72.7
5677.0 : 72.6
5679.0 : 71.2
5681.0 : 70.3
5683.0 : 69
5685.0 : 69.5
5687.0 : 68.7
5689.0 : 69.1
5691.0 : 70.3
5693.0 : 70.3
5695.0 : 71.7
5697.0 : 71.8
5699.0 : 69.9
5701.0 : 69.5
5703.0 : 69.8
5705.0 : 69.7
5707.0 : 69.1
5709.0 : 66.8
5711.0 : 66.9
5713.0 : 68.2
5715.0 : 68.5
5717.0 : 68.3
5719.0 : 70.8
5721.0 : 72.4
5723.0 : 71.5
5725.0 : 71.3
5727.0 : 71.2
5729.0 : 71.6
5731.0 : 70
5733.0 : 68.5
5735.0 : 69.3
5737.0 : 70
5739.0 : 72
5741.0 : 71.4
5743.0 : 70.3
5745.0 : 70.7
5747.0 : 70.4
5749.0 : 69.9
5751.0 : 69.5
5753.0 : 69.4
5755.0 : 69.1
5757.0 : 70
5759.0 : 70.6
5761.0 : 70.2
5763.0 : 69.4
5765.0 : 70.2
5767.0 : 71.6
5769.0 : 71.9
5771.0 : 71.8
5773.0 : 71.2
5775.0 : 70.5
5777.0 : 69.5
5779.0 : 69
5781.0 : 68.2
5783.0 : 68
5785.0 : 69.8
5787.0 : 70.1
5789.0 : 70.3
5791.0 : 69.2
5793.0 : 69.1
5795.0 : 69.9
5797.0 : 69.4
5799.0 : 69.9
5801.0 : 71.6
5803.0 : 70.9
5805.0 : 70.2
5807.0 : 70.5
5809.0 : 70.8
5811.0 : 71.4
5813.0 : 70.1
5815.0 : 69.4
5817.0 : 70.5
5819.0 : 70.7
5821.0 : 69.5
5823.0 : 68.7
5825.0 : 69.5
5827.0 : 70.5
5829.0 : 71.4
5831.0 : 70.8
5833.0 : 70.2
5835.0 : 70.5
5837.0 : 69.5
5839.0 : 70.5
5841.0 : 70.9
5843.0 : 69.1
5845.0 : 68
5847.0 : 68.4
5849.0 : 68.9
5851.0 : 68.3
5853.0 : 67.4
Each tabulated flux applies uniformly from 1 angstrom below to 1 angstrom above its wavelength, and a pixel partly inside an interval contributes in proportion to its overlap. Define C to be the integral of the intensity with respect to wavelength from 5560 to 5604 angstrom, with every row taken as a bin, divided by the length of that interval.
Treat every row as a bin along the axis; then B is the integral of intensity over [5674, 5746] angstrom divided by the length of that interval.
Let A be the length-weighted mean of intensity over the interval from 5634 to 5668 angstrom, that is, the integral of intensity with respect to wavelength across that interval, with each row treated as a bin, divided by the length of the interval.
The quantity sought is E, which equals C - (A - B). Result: 69.9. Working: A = 70.3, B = 70.1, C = 70.0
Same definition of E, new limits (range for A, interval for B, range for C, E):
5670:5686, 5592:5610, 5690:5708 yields 69.7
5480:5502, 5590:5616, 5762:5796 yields 68.3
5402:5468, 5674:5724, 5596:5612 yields 69.3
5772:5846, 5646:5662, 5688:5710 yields 69.9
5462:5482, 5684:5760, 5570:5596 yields 67.9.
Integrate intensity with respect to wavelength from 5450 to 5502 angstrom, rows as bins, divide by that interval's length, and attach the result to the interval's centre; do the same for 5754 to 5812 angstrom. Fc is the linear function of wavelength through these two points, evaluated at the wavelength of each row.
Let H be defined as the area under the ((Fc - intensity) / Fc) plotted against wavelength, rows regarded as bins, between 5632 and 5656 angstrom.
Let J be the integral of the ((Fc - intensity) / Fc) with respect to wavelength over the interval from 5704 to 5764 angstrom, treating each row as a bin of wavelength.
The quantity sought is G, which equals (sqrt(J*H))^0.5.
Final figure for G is 0.42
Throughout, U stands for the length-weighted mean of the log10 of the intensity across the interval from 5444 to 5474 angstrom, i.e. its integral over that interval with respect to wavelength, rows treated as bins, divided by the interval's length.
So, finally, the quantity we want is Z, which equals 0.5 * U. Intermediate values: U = 1.858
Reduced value 0.929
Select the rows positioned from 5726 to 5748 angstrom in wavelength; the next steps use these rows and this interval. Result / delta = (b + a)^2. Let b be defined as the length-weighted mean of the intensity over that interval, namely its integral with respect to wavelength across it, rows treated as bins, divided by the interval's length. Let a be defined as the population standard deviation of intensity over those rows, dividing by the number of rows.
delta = 5110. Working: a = 0.99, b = 70.5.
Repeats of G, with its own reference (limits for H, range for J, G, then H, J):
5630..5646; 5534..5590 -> 0.38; 0.05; 0.39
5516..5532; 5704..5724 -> 0.40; 0.07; 0.39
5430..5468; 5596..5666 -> 0.53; 0.14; 0.58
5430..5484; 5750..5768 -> 0.35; 0.18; 0.08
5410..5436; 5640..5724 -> 0.73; 0.34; 0.82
